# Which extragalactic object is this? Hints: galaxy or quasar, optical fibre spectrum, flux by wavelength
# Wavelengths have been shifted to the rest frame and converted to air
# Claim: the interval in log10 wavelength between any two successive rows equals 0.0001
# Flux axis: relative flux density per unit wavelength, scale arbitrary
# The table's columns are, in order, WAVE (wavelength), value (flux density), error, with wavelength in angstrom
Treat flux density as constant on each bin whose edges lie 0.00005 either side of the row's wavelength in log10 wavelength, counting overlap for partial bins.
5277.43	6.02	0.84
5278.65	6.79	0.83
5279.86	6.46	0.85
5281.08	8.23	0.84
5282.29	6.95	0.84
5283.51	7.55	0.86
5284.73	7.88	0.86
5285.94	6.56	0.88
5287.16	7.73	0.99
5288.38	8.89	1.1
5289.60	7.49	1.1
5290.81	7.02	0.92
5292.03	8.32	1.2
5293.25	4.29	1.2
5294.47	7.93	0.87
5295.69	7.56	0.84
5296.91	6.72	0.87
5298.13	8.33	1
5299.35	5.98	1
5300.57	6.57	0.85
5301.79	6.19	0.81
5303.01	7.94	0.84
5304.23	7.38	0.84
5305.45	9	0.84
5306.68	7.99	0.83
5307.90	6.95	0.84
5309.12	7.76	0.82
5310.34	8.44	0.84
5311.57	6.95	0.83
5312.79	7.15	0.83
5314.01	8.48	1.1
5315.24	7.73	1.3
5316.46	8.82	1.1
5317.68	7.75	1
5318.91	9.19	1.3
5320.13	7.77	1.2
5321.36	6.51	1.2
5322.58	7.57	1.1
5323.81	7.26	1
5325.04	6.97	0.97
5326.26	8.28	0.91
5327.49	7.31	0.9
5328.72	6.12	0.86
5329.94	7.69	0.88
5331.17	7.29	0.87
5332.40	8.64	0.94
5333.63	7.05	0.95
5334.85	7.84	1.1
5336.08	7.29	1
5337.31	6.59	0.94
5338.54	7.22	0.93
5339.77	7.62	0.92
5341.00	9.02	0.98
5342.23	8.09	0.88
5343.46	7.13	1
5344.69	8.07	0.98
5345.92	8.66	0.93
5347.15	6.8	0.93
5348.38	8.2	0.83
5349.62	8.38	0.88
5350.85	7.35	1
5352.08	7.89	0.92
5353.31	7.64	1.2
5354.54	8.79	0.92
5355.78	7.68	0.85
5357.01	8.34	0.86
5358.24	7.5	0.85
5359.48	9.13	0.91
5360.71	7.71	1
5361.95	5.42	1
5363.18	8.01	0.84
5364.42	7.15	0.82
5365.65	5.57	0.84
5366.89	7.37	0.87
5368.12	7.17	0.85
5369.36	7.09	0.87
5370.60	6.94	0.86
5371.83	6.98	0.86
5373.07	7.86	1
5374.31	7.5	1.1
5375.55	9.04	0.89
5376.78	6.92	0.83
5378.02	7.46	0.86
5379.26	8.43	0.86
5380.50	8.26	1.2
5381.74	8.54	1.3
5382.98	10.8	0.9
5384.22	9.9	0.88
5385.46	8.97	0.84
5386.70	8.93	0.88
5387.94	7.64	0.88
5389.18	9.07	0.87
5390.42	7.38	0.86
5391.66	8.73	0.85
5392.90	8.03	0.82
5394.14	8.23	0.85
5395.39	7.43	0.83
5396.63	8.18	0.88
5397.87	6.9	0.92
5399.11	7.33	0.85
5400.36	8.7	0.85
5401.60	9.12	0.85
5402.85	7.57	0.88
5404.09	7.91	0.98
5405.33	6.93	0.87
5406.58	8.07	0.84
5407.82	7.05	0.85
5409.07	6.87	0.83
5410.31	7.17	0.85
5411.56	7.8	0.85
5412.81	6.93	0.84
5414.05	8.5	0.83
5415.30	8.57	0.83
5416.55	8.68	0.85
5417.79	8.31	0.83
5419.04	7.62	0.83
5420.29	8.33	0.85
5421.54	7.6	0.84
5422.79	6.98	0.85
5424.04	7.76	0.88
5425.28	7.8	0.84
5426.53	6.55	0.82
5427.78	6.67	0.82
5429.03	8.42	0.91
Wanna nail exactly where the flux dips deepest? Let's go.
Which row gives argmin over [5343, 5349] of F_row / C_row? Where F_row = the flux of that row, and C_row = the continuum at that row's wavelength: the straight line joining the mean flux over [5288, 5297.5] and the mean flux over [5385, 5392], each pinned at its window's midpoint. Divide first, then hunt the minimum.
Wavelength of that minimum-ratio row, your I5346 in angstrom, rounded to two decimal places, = 5347.15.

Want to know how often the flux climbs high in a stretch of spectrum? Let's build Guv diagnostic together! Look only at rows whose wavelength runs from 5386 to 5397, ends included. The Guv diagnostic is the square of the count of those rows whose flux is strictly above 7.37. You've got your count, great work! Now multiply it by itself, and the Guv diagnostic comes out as 81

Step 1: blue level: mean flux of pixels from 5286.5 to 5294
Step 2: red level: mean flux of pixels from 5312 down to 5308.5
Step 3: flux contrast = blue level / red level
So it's 0.94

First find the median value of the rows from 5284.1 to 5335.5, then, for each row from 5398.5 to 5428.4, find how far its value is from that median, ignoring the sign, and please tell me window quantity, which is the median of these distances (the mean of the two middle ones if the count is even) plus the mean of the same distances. 1.26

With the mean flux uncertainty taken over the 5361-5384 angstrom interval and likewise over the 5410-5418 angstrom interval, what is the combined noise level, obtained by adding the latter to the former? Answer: 1.77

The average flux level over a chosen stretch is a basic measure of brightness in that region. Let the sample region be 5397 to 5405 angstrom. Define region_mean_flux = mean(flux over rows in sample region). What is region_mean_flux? 7.9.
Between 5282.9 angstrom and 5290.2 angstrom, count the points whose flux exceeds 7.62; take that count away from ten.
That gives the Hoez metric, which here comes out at 7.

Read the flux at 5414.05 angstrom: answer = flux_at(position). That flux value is 8.5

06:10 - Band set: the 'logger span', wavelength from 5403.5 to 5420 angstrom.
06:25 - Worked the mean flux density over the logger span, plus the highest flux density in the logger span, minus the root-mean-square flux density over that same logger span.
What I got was 8.7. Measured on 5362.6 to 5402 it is 10.7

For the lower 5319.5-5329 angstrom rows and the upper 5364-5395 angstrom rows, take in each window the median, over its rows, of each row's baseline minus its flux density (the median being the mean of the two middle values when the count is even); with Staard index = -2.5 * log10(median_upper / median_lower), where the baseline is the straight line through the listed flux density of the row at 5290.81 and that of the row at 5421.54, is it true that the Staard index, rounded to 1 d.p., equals -1.6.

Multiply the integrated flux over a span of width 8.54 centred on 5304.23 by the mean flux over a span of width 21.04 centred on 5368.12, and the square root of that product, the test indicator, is 22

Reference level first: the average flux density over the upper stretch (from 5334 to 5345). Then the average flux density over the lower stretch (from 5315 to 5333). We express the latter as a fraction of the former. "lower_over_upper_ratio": 1.00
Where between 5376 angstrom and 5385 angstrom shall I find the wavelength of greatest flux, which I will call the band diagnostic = 5382.98 angstrom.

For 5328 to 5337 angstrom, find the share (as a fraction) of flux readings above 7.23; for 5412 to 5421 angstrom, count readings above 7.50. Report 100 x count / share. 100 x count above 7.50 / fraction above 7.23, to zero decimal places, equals 840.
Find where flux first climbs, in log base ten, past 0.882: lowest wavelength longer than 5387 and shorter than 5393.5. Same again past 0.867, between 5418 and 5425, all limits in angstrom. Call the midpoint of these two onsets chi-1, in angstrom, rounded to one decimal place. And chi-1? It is 5403.5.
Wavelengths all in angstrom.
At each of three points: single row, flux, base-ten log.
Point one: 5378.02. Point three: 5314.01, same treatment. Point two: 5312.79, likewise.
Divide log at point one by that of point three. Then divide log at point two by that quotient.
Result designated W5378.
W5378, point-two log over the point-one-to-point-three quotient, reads 0.909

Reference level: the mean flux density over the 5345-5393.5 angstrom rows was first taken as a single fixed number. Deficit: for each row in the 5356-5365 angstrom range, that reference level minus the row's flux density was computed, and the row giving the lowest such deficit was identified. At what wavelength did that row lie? 5359.48 angstrom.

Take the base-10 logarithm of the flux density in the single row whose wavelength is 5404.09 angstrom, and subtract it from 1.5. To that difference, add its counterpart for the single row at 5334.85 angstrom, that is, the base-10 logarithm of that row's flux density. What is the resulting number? 1.50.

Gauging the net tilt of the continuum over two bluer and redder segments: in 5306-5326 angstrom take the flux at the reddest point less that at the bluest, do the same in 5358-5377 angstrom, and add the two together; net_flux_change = -1.6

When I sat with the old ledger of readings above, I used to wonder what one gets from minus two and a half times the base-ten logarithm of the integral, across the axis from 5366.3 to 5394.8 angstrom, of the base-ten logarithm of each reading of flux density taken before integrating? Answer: -3.532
